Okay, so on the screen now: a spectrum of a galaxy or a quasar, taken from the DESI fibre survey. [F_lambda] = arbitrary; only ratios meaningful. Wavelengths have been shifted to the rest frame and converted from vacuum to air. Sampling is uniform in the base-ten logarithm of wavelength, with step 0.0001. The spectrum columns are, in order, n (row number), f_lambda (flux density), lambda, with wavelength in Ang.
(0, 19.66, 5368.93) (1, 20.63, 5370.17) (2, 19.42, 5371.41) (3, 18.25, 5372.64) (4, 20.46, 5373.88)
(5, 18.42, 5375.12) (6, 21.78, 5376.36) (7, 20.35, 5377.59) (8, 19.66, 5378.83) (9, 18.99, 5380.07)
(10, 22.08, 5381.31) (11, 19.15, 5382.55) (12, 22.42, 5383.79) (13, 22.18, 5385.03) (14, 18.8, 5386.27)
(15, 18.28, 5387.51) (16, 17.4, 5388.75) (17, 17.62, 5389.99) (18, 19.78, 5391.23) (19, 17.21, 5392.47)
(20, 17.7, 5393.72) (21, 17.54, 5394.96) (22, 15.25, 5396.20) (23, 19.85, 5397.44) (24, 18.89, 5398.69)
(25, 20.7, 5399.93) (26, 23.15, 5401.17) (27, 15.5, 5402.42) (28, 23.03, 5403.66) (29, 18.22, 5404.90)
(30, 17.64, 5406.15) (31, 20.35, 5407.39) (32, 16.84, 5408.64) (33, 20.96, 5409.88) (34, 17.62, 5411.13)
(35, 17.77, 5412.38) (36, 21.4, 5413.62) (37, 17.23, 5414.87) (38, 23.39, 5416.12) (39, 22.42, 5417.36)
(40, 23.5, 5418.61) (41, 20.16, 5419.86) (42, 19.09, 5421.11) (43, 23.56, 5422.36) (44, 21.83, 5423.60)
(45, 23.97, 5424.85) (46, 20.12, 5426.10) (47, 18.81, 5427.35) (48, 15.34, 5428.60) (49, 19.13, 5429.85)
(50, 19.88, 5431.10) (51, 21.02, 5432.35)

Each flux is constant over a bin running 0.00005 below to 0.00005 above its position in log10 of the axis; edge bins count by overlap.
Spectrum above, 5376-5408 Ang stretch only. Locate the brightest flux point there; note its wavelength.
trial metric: 5401.17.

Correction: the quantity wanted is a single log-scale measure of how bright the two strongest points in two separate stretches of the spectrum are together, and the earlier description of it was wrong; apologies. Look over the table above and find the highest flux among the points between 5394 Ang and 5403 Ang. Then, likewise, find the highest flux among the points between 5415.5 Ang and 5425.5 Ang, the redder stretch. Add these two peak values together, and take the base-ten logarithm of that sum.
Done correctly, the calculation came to 1.673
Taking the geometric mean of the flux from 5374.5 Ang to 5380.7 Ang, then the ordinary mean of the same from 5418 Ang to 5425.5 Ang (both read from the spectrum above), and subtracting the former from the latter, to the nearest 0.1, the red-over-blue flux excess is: 2.2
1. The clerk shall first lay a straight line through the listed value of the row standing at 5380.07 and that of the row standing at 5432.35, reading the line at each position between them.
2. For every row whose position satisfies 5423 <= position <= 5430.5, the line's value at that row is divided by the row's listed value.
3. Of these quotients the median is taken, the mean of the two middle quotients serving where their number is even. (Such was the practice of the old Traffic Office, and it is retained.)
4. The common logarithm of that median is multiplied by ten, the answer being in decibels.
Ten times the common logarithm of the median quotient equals 0.27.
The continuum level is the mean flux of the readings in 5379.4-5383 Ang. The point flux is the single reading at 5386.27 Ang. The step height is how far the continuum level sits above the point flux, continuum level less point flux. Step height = 1.3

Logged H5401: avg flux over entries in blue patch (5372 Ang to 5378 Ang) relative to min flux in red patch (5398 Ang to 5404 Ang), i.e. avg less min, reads 4.4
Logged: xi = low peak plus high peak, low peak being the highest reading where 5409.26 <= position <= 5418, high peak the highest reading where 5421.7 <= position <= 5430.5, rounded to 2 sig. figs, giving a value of 47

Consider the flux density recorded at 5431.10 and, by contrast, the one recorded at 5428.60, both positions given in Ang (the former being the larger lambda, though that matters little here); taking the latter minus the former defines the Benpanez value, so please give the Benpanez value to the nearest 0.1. -4.5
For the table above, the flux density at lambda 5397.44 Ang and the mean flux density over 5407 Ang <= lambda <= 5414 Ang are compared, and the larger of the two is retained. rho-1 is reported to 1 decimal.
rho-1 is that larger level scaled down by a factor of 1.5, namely 13.2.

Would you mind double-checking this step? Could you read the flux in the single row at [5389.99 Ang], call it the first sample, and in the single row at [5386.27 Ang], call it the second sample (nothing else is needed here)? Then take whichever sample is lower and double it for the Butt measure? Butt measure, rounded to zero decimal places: 35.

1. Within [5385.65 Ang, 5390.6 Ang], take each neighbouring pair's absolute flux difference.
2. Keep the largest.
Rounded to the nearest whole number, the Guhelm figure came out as 1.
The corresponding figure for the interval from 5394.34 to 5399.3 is 5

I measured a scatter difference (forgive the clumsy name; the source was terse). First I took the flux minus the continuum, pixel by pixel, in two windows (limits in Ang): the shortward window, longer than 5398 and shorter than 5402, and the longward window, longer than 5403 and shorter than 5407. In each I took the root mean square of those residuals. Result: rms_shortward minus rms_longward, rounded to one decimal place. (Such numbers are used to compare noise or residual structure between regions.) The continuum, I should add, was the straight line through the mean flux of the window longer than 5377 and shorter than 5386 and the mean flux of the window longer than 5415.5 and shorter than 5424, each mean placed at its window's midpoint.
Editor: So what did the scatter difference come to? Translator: -1.3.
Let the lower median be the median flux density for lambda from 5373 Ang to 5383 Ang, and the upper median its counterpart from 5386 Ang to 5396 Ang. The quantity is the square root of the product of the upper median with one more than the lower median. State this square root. 19.3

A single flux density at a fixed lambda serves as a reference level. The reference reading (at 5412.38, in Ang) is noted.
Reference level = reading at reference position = 17.77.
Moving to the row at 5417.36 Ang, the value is 22.42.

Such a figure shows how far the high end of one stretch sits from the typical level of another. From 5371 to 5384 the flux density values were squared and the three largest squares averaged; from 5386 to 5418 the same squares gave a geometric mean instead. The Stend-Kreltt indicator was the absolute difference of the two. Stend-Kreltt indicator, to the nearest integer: 131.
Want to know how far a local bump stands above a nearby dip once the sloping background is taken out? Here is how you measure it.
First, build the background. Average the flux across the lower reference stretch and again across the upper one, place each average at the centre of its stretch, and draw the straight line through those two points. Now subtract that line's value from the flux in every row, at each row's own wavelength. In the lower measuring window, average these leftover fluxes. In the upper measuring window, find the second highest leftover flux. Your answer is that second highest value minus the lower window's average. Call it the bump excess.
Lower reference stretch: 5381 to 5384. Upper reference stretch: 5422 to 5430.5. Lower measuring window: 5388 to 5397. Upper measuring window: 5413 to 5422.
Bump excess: 6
